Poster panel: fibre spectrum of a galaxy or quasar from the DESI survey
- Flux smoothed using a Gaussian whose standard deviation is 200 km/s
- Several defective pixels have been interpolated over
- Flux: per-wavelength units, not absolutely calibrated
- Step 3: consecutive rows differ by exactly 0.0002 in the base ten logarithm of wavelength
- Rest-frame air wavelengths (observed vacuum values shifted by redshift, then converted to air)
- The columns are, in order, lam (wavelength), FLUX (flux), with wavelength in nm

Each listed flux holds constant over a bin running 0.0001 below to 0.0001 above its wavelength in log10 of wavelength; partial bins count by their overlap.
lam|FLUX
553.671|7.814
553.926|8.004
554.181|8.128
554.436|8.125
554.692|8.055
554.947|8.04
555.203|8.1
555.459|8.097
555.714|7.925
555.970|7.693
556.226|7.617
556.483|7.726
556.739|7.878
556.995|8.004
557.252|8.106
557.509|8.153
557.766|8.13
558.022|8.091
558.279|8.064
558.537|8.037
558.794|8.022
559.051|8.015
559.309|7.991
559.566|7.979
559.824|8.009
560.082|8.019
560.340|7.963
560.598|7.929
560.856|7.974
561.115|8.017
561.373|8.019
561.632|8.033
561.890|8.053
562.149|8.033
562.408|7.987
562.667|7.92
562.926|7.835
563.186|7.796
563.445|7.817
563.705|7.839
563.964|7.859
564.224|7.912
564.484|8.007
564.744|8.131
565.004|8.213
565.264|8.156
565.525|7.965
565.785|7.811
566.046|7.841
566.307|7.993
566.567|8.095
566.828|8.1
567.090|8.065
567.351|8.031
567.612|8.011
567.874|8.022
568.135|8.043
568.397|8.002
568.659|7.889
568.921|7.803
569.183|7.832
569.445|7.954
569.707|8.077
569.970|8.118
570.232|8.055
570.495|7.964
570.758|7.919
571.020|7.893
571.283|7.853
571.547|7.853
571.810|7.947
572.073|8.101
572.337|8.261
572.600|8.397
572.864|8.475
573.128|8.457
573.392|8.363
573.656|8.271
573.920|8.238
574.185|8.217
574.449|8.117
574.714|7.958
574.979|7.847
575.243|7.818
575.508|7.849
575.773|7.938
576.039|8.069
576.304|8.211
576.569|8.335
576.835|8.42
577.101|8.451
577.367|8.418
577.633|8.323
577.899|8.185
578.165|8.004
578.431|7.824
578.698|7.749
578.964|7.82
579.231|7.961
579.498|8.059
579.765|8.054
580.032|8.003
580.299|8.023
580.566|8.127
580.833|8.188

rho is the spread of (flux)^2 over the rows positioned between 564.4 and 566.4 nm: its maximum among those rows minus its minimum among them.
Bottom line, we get 6.4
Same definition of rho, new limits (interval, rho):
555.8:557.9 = 8.5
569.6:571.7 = 4.2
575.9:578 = 6.3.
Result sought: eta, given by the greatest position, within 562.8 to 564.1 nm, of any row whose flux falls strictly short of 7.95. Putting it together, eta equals 563.964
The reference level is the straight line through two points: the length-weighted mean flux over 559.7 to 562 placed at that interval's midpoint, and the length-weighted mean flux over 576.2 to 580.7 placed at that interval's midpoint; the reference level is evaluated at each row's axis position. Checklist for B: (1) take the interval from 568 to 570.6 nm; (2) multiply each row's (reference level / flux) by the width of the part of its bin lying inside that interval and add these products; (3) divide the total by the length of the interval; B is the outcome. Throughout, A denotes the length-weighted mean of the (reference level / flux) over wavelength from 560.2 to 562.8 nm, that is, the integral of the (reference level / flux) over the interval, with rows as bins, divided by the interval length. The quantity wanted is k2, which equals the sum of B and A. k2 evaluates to 2.01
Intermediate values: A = 1.00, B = 1.01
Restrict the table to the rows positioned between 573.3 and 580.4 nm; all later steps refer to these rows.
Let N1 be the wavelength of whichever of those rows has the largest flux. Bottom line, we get 577.101 nm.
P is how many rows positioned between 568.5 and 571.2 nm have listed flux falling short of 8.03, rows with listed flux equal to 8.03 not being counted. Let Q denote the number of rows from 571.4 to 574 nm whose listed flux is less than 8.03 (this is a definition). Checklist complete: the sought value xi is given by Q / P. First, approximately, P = 7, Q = 2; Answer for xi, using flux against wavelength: 0.3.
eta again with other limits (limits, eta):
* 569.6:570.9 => 570.758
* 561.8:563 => 562.926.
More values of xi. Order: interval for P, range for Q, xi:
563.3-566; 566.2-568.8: 0.7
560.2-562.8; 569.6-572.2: 0.9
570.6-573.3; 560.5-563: 1.4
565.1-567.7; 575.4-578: 0.4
